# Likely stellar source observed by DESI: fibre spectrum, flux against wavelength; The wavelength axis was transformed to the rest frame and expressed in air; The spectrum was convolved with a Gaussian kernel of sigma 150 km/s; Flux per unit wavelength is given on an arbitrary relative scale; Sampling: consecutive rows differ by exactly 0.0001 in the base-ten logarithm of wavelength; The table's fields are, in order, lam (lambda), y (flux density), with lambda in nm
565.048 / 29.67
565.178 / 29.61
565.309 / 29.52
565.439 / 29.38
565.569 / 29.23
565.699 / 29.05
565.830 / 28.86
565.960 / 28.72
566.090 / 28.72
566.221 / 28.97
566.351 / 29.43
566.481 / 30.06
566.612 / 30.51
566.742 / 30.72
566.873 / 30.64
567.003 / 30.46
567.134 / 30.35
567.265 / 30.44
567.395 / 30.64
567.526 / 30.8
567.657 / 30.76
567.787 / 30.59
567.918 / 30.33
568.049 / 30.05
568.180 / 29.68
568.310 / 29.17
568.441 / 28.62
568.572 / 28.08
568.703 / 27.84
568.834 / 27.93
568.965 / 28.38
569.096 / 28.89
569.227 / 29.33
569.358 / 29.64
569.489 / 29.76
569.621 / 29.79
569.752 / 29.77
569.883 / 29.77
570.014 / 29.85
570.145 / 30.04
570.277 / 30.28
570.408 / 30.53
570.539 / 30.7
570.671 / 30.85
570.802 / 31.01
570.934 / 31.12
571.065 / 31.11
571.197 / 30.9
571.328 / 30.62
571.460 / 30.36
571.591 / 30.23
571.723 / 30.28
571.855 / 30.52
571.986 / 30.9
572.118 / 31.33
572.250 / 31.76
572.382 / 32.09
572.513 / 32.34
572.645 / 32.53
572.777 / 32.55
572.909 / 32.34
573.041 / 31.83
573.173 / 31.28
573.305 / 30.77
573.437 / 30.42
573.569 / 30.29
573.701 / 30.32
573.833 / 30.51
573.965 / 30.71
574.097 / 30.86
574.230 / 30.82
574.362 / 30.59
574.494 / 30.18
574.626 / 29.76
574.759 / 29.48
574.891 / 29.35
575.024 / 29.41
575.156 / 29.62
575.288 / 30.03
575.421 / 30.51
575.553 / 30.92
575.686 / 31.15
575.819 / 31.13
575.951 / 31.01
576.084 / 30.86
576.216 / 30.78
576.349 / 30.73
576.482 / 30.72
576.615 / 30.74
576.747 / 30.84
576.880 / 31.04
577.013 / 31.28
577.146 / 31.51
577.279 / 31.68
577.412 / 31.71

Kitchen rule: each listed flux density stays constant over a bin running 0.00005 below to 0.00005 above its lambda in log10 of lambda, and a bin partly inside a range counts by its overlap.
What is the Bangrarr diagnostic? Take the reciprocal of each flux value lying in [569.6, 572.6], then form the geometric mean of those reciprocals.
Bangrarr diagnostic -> 0.0326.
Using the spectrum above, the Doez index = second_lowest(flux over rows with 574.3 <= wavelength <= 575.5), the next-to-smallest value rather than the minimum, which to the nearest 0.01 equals 29.41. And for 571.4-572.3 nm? 30.28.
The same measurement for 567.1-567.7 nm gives 30.44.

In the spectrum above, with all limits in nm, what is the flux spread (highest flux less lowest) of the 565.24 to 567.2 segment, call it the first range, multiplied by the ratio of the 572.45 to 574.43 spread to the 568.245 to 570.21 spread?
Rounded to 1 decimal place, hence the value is 2.1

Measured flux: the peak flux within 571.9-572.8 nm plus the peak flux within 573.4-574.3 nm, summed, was 63.4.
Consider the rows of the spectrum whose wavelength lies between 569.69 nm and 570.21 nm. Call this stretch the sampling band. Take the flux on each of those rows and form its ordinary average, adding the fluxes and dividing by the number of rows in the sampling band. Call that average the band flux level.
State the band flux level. 29.9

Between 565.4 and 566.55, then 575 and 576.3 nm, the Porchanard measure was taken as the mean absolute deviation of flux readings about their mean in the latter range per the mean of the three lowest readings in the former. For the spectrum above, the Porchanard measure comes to 0.018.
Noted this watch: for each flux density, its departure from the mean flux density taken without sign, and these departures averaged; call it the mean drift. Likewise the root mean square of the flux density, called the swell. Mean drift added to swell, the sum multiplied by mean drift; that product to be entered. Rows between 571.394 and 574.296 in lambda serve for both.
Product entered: 23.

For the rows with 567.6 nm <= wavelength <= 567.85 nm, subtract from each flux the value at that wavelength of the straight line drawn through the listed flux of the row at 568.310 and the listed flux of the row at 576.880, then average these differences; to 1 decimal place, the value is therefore 1.6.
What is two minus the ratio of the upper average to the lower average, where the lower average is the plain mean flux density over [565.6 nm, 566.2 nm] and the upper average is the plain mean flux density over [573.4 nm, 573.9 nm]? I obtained 0.95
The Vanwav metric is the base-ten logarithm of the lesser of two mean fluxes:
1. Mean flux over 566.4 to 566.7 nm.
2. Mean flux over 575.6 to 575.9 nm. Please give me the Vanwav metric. 1.48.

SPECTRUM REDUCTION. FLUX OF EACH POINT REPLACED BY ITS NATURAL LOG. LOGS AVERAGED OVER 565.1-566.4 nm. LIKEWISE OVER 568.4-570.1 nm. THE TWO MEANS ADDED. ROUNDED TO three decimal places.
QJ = 6.741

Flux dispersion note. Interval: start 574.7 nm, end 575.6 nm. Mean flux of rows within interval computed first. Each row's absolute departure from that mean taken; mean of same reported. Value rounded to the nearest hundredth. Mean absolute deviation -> 0.50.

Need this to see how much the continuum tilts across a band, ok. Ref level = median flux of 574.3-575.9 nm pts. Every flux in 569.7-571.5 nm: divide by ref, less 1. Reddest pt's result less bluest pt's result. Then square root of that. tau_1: 0.14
